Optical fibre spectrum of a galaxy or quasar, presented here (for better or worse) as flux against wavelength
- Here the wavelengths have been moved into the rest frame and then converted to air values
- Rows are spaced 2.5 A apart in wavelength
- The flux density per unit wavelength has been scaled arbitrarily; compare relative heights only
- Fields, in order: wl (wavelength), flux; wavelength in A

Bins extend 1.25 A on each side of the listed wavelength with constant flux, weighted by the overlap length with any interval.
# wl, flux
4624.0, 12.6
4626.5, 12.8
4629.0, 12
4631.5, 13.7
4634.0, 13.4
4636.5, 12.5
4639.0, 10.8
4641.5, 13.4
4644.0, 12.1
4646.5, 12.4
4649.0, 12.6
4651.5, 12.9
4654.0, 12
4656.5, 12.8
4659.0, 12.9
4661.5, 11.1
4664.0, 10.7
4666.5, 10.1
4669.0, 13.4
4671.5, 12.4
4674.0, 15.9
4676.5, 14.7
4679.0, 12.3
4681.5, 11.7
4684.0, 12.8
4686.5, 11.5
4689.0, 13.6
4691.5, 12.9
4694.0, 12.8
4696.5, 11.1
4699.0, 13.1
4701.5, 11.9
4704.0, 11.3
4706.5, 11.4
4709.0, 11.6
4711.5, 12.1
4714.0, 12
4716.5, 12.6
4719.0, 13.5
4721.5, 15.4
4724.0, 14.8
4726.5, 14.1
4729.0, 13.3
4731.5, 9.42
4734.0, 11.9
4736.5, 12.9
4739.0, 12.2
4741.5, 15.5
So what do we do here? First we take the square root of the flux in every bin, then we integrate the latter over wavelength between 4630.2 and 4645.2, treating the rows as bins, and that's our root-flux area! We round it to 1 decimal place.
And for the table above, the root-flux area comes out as 53.3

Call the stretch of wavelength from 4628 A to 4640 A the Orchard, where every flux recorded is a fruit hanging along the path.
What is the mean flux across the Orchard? 12.5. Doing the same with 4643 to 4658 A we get 12.5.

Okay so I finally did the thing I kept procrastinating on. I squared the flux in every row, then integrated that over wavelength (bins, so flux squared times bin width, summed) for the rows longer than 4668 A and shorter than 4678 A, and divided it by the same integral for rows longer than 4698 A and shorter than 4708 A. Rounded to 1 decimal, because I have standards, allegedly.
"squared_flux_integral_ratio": 1.4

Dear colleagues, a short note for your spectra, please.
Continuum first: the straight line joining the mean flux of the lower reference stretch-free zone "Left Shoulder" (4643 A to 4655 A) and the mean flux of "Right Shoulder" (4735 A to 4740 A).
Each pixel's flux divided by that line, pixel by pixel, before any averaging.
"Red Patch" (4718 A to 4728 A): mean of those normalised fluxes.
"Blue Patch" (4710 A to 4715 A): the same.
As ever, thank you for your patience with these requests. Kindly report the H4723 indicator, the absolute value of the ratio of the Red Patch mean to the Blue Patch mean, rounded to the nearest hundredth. 1.20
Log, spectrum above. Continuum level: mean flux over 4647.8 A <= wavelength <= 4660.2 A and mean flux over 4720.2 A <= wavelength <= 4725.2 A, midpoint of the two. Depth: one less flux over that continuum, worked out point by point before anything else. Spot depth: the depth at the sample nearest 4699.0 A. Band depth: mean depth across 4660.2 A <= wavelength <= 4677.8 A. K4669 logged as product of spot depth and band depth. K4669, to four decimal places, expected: 0.0050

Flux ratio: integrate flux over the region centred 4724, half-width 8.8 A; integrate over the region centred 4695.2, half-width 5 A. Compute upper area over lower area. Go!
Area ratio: 1.9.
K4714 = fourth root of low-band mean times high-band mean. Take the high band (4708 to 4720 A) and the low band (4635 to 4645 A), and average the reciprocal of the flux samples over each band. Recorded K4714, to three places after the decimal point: 0.286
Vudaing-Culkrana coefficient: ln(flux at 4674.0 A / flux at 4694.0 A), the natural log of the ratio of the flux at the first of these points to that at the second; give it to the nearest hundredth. 0.22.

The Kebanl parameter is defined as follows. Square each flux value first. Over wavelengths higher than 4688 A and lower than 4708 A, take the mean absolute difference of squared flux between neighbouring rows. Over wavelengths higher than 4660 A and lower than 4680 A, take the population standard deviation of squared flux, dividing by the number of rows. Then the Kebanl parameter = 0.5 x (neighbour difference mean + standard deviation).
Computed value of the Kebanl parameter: 36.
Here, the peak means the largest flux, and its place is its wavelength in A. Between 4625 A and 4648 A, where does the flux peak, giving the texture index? 4631.5 A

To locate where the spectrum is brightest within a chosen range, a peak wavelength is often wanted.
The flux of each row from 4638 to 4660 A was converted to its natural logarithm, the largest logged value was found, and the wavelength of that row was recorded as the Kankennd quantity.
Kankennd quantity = 4641.5 A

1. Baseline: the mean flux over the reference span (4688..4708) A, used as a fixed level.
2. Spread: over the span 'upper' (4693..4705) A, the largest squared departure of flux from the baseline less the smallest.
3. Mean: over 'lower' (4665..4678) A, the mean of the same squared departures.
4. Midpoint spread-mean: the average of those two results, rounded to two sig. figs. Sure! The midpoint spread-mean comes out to 3.1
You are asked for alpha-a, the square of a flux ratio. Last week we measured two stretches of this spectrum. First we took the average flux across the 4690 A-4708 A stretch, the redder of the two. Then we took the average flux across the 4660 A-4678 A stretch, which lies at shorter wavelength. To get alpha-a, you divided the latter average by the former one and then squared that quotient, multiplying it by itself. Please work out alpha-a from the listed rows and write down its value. 1.09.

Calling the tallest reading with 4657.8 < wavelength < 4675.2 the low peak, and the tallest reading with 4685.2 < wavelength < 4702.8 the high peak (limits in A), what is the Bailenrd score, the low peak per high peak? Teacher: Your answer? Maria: 1.17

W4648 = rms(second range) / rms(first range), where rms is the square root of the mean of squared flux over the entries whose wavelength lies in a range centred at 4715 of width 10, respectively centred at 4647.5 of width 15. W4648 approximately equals 1.00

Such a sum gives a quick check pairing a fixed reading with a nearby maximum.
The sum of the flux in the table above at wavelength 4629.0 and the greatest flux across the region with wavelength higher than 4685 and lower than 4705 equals 25.6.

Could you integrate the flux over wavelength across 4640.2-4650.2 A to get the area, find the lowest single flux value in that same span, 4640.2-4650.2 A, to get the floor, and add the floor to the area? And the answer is 138.3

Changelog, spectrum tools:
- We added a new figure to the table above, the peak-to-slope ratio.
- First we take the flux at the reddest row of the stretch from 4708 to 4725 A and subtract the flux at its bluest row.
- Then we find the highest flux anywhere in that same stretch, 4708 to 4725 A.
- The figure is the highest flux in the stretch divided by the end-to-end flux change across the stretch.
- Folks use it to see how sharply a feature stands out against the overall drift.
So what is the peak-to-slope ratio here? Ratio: 5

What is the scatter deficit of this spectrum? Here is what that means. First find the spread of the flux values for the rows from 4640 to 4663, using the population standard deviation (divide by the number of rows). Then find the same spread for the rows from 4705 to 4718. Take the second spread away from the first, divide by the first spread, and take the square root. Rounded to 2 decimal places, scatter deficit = 0.58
